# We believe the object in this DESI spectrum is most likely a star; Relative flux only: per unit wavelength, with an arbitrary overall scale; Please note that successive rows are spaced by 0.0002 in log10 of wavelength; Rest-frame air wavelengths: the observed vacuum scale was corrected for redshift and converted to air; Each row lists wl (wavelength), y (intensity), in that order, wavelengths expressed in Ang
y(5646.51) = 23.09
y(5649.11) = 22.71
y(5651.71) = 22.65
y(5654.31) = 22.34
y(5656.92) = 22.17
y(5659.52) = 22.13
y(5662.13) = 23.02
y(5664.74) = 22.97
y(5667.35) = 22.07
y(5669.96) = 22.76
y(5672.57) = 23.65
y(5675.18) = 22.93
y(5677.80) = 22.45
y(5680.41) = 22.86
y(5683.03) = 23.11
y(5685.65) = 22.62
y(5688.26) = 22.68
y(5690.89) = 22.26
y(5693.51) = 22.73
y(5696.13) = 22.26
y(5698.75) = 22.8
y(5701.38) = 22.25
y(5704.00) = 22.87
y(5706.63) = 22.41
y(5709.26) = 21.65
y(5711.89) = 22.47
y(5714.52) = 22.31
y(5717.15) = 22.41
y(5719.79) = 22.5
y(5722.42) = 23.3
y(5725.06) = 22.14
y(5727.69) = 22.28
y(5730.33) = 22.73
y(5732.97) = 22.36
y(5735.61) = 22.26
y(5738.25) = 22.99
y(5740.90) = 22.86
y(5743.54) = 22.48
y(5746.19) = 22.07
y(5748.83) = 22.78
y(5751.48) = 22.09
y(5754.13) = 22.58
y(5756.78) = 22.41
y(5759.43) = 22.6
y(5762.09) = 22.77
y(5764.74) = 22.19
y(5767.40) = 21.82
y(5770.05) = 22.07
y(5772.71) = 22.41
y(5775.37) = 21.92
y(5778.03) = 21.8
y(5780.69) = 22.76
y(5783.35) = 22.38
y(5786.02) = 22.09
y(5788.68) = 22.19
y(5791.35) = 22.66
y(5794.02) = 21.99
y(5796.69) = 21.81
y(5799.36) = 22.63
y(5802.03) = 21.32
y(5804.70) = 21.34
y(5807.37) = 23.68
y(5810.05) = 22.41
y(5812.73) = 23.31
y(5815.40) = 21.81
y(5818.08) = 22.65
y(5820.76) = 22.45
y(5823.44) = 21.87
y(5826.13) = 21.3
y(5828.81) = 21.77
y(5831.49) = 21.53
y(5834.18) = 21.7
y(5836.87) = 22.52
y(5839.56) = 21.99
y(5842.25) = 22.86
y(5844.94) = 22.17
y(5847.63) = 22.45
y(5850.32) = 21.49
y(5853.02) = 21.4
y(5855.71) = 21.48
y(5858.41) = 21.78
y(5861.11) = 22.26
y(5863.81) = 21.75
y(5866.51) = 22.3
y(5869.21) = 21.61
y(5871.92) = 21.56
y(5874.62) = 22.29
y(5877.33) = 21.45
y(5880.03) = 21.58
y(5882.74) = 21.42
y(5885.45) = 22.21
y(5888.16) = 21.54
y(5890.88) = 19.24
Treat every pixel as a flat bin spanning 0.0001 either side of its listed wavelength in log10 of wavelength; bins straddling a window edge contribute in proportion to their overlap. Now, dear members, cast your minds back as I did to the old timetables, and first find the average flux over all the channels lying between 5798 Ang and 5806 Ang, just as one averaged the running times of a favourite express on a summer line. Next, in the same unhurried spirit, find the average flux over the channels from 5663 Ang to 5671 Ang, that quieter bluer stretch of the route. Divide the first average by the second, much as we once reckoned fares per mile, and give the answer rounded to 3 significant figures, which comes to 0.963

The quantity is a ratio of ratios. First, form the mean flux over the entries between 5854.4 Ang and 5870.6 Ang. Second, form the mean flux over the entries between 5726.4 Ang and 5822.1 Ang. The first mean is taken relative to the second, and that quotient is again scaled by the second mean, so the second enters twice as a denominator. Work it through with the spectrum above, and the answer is 0.0437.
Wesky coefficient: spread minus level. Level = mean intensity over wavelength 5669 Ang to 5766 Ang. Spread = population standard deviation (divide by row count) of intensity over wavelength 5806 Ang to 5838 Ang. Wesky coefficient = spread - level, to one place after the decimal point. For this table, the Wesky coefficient -21.9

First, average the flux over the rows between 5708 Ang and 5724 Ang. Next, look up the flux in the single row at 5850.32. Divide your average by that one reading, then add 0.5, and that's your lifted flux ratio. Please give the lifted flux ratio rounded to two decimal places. 1.54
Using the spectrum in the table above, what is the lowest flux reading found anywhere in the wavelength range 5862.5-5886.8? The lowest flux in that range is 21.42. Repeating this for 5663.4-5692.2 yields 22.07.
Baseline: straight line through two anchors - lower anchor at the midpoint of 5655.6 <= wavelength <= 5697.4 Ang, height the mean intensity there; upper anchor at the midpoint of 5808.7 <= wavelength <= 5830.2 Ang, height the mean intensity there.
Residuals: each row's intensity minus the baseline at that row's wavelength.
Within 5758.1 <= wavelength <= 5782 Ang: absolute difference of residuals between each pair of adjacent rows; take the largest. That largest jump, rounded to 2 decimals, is 0.97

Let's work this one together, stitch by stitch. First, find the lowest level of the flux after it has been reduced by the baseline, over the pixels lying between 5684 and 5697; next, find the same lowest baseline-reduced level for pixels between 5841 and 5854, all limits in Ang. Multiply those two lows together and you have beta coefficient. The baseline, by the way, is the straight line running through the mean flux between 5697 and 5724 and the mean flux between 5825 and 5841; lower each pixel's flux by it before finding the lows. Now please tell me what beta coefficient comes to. 0.10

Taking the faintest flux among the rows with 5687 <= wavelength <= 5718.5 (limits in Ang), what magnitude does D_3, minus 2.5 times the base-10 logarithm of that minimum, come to -3.34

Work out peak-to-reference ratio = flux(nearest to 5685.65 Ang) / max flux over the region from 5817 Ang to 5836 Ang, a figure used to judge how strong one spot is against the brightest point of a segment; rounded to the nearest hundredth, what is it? 1.00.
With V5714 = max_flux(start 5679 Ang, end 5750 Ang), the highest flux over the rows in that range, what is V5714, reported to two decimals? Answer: 23.30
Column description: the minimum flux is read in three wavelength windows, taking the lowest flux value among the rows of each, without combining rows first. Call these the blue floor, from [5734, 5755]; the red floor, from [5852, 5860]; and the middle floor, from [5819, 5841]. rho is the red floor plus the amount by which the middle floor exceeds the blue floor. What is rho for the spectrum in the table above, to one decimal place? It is 20.6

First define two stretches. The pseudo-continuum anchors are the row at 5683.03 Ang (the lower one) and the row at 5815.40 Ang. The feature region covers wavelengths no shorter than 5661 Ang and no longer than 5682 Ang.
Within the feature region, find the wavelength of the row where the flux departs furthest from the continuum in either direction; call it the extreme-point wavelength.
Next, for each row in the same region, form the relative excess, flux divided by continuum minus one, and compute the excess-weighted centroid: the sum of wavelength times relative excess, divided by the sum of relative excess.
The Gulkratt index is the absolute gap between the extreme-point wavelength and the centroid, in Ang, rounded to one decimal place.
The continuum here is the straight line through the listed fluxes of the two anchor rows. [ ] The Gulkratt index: 3.1 Ang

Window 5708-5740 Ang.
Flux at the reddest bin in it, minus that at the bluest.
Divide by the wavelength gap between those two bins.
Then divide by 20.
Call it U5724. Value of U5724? 0.0023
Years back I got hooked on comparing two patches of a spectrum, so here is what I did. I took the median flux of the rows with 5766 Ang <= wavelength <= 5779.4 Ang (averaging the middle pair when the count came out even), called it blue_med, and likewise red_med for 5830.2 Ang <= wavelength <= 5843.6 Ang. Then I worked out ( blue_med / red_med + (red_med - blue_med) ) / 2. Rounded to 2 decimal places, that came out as 0.53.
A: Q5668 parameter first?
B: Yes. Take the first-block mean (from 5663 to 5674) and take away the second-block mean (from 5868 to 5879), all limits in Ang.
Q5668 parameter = 1.1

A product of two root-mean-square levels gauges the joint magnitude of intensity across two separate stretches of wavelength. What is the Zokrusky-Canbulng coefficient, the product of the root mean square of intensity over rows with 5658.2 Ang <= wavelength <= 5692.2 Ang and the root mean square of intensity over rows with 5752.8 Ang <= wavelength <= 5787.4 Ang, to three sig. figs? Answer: 507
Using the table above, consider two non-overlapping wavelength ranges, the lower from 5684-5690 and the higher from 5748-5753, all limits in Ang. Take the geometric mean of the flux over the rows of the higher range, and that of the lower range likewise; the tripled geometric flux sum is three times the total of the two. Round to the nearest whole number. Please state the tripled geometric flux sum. 135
